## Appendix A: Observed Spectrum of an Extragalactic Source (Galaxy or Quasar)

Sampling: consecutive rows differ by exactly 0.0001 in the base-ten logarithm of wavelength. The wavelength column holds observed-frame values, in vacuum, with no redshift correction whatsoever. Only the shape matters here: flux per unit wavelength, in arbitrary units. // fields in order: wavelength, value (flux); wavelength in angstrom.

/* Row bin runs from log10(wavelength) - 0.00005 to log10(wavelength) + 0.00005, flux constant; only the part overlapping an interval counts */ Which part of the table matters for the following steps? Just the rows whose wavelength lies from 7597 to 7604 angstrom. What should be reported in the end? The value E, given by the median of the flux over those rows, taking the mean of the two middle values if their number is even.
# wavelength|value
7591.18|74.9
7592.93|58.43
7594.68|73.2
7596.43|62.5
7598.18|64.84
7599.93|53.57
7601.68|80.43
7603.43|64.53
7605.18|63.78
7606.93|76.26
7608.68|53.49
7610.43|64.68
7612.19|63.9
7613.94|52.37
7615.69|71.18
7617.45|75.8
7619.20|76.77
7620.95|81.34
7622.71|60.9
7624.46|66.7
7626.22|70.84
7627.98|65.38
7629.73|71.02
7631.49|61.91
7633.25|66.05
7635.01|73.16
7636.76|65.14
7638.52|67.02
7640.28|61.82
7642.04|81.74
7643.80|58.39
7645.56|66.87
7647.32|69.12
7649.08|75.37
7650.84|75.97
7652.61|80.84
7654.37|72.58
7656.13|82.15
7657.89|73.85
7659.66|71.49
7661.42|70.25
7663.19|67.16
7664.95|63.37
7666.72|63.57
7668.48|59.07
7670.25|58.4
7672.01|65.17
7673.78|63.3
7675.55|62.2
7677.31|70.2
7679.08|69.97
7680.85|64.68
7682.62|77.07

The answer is 65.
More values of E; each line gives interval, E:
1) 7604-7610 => 64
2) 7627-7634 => 66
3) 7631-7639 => 66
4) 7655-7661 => 74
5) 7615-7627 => 71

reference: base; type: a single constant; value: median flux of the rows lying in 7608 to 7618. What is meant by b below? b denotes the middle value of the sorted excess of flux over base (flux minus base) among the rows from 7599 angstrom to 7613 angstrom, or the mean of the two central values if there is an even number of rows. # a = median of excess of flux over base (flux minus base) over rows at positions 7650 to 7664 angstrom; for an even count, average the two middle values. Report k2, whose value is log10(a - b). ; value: 0.95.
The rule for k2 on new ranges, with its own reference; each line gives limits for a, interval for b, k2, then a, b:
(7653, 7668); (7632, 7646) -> 0.64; 6.6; 2.2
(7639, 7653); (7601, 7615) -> 0.90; 8.0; -0.1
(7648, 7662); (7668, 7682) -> 1.03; 10.3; -0.3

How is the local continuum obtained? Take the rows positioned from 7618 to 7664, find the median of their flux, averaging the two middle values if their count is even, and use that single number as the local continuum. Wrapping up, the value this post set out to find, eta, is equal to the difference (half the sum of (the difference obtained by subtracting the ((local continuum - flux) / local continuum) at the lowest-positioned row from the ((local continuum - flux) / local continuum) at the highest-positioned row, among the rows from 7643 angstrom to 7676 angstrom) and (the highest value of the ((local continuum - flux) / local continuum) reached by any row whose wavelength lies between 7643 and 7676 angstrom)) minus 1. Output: -0.94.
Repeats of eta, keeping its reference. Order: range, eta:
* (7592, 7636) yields -0.98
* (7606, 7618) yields -0.87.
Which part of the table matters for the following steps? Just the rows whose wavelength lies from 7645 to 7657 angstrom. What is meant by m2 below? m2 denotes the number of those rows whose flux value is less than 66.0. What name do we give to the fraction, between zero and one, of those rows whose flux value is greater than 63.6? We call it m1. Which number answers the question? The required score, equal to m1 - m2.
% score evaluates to 1.0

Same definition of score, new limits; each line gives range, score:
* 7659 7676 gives -6.6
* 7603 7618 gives -5.2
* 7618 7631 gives -1.1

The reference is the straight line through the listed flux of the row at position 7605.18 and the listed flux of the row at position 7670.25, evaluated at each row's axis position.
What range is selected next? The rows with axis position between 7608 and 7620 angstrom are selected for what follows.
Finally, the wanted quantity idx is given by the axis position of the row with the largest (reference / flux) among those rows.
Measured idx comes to 7613.94 angstrom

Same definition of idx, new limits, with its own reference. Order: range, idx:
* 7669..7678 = 7670.25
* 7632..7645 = 7643.80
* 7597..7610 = 7599.93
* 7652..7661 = 7659.66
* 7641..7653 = 7643.80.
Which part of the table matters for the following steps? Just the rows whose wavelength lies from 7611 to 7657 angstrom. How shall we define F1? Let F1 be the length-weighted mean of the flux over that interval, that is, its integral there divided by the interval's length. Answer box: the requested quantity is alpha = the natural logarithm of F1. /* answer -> 4.24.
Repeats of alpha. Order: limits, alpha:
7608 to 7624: 4.20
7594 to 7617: 4.18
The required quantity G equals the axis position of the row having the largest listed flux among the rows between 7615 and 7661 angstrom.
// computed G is 7656.13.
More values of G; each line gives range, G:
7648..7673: 7656.13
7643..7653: 7652.61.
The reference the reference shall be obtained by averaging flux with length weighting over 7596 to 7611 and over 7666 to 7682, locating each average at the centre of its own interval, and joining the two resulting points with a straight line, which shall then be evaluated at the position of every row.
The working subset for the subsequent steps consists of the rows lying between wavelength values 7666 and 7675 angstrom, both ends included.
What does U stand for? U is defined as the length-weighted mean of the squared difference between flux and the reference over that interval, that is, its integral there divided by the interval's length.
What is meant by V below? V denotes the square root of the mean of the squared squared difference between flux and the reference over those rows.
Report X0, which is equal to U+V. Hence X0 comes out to 33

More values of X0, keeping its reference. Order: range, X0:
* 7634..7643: 209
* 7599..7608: 234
